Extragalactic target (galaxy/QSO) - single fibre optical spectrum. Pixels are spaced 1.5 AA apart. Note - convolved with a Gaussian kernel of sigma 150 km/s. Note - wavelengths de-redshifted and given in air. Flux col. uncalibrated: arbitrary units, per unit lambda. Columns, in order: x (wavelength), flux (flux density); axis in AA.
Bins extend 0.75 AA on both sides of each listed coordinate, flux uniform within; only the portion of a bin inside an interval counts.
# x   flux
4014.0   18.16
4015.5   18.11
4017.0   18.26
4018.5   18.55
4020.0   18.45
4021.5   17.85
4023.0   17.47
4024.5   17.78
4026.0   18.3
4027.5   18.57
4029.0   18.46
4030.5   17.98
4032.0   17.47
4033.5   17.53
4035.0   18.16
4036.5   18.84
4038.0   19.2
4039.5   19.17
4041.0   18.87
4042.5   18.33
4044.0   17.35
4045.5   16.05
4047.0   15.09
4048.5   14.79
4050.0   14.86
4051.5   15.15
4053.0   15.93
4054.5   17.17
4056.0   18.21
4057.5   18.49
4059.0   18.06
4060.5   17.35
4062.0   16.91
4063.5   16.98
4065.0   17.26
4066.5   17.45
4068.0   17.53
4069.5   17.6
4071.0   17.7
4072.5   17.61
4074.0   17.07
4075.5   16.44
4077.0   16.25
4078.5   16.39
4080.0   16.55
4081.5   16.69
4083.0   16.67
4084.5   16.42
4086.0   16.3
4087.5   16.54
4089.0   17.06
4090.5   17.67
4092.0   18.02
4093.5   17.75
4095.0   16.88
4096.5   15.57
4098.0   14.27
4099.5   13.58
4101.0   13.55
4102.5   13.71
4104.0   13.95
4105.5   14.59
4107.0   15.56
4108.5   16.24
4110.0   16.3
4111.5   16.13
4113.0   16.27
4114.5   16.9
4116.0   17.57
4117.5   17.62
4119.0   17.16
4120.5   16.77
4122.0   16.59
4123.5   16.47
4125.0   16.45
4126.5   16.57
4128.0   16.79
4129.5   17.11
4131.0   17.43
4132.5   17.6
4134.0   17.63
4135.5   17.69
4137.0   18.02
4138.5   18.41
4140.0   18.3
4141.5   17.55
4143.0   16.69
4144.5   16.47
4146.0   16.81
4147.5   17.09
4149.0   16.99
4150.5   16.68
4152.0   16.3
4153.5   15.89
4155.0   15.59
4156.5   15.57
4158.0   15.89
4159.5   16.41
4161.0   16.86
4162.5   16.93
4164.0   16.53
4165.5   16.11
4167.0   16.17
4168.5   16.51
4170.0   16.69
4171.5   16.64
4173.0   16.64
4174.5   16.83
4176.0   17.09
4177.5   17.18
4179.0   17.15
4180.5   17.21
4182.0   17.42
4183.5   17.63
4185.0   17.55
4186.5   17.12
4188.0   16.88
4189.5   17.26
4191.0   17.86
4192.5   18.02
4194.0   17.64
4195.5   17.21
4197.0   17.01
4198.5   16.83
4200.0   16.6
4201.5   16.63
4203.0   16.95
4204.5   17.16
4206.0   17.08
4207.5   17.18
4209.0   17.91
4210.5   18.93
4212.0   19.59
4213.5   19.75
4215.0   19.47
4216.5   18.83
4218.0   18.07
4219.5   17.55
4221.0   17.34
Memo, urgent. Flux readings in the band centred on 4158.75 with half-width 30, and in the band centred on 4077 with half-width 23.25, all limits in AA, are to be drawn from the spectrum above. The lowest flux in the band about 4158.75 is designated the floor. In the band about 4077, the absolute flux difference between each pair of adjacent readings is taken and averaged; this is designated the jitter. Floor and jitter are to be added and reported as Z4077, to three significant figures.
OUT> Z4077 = 16.0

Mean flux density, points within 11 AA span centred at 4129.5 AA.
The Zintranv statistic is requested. 17.1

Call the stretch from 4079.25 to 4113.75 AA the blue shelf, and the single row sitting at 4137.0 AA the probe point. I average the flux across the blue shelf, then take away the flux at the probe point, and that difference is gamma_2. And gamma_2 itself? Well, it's -2.1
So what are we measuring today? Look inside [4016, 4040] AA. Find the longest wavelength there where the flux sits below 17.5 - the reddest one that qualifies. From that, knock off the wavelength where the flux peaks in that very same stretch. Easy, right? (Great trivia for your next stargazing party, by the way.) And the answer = -6.0 AA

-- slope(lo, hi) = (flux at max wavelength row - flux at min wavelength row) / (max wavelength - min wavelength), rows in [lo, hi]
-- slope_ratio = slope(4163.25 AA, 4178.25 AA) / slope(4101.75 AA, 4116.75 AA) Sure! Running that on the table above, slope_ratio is 0.17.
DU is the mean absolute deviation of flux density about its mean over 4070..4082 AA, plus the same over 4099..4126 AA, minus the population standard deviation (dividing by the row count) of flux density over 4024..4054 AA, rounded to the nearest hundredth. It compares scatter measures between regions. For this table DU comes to 0.13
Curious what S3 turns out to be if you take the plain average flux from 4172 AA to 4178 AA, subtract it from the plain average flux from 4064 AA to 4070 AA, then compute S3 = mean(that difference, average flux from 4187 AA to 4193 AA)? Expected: 9.0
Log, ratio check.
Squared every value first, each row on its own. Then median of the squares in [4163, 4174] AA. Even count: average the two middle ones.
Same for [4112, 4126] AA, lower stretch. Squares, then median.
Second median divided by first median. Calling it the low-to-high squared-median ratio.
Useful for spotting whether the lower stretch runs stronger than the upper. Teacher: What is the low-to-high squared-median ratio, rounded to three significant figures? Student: 1.03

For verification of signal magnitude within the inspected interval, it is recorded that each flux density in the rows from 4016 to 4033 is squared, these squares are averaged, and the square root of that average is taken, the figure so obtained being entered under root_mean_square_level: 18.1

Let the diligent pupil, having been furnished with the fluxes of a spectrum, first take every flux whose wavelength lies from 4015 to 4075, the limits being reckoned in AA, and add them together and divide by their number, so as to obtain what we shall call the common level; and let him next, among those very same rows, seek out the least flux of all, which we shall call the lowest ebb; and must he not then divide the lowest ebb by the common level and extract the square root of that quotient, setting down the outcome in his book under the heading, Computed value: 0.918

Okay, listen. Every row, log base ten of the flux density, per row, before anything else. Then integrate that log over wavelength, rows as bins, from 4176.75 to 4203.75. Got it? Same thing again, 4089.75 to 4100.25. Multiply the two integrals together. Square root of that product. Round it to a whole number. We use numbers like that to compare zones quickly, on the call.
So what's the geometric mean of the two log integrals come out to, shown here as 21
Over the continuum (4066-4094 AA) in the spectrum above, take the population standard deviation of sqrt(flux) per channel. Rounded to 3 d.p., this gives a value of 0.070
